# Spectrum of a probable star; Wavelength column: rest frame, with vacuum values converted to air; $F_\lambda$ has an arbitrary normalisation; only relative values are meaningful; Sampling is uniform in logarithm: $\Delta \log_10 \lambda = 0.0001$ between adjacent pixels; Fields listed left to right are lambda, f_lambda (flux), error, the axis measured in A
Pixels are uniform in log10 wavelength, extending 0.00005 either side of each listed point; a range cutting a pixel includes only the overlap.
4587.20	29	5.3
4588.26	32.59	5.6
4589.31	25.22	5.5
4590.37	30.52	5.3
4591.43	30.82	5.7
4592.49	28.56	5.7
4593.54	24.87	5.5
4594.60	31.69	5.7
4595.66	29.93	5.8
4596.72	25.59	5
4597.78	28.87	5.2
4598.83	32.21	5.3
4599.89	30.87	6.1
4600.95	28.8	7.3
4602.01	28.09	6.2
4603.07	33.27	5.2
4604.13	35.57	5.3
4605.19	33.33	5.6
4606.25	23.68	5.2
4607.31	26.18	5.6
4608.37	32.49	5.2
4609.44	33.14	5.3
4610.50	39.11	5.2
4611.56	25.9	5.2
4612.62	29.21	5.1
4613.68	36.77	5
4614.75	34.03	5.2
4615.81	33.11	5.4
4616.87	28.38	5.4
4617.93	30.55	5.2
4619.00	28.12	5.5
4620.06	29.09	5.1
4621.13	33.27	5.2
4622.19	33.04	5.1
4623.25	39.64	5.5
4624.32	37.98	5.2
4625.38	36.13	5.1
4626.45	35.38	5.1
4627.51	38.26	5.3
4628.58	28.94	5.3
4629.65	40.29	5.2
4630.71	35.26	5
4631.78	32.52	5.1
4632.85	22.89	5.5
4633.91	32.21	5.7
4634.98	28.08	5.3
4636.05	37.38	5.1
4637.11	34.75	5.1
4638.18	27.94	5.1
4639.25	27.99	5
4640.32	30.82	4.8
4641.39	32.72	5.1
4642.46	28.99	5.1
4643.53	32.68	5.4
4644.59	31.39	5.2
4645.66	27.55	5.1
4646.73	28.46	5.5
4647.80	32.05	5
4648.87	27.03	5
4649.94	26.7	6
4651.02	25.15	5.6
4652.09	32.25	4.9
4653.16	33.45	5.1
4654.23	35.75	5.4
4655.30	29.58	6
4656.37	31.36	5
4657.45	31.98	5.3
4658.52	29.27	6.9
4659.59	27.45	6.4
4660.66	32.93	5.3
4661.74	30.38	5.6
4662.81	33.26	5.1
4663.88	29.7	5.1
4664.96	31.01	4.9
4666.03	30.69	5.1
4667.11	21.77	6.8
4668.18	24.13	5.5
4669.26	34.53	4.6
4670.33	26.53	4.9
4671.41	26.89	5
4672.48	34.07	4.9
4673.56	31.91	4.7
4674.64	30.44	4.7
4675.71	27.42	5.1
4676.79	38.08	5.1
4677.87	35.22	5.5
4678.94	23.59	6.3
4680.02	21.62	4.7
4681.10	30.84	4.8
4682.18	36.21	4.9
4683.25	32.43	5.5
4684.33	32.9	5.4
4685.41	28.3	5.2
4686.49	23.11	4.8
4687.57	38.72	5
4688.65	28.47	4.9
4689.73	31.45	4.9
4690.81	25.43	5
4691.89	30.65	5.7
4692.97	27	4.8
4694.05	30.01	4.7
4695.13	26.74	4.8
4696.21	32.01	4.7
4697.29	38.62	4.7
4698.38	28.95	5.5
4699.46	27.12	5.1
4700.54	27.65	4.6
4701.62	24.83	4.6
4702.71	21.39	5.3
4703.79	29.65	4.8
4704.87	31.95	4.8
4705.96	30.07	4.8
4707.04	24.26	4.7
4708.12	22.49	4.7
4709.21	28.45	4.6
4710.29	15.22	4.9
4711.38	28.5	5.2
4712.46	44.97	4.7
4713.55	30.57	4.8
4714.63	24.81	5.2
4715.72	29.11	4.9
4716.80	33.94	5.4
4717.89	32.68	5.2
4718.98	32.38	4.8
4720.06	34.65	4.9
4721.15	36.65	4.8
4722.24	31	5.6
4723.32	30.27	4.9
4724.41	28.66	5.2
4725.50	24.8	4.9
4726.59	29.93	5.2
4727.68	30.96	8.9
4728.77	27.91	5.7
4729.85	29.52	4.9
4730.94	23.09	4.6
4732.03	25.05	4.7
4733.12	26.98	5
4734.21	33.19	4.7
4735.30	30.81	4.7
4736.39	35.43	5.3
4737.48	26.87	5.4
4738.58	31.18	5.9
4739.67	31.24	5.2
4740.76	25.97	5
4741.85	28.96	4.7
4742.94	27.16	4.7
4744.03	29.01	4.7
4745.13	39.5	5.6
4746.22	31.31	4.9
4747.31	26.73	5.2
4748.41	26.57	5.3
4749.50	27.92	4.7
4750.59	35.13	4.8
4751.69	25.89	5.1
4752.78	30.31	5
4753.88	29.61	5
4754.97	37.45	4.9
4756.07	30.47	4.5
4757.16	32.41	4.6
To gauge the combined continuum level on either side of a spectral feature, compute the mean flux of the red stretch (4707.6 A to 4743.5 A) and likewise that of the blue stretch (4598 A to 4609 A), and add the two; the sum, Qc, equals 59.9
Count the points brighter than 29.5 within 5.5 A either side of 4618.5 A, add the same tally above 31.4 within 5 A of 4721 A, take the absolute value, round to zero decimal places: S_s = 12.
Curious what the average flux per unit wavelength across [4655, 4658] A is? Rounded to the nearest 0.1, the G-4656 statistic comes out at 31.0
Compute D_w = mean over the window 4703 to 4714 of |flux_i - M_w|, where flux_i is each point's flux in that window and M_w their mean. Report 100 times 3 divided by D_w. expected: 62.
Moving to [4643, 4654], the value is 111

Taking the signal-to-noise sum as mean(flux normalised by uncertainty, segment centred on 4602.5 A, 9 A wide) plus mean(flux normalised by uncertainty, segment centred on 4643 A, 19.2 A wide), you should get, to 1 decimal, 11.2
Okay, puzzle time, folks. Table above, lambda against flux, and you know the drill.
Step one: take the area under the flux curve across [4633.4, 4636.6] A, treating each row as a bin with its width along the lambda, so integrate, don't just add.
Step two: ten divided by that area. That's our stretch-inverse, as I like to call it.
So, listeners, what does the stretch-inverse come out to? 0.096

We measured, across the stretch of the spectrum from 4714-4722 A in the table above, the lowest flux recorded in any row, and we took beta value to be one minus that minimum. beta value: -23.8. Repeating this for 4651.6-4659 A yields -28.3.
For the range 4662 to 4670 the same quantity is -20.8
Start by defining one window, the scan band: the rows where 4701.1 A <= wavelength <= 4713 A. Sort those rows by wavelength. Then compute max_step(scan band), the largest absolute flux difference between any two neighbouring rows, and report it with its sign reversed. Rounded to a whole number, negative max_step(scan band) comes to -16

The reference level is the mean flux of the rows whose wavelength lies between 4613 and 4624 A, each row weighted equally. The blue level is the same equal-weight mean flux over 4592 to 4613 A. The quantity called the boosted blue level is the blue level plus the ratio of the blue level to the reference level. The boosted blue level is 31.0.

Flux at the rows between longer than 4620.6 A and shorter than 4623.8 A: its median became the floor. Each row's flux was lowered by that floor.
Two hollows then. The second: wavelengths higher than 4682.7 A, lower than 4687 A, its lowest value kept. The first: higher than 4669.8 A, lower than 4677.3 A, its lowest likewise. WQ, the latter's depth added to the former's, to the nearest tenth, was -16.9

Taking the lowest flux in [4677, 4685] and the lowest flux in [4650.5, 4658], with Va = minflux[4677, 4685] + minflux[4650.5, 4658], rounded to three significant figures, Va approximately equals 46.8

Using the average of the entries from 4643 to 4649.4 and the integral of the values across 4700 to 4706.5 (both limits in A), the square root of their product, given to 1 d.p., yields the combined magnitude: 73.2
